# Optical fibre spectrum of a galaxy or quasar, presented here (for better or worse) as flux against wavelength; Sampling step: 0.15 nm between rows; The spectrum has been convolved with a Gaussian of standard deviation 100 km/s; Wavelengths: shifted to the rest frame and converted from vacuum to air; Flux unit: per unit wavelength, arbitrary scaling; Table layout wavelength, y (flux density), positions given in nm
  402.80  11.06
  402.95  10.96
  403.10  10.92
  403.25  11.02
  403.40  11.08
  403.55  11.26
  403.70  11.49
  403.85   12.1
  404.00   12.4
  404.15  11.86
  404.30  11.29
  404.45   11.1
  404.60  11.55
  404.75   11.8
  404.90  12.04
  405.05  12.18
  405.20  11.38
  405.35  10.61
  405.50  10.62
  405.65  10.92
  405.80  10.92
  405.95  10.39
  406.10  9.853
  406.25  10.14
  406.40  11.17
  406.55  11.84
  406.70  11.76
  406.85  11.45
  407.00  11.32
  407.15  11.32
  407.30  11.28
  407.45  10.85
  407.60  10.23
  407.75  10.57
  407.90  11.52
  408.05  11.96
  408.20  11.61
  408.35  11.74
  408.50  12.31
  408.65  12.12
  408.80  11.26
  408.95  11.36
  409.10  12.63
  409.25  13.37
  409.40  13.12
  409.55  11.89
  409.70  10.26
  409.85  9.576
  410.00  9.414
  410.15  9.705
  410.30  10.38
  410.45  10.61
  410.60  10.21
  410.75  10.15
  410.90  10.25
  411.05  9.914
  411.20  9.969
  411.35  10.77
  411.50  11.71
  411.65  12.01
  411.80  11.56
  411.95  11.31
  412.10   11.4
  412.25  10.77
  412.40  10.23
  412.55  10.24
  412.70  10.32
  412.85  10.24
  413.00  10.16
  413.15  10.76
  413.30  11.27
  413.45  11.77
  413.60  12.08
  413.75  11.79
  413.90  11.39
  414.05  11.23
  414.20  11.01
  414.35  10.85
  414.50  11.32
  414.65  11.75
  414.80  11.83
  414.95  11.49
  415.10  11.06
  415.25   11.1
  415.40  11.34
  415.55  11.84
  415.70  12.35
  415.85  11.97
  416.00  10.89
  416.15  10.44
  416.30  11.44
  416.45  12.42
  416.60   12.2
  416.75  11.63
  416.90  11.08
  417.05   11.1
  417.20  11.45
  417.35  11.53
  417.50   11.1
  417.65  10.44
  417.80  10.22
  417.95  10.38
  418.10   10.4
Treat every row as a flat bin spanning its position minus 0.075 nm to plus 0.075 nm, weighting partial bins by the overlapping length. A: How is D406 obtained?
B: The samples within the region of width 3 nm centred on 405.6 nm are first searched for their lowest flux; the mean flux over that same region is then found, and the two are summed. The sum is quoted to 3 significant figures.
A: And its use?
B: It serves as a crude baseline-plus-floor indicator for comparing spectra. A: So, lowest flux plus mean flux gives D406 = 21.1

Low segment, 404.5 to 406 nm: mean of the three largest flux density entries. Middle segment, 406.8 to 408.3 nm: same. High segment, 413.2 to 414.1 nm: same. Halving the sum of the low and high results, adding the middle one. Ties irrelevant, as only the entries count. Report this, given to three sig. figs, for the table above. 23.6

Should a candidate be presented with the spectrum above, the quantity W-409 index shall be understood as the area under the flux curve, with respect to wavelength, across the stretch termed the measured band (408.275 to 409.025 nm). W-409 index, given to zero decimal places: 9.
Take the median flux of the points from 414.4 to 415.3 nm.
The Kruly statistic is 11.4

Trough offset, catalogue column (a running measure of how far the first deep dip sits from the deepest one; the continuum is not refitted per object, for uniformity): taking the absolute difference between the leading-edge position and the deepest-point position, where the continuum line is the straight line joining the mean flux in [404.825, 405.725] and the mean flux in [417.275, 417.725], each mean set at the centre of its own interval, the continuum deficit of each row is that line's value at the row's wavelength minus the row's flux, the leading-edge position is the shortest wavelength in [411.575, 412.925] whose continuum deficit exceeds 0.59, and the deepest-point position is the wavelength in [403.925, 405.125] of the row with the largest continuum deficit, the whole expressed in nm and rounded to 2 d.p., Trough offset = 7.95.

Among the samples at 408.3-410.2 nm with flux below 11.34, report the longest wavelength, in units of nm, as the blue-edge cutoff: 410.15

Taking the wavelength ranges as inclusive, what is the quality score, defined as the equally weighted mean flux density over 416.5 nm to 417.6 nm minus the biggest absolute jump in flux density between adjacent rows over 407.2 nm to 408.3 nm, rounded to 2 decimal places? 10.49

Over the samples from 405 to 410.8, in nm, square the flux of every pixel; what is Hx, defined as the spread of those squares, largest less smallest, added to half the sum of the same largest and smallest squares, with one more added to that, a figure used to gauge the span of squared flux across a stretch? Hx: 225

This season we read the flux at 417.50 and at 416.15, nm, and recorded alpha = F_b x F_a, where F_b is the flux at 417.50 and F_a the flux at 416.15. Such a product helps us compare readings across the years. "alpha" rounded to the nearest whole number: 116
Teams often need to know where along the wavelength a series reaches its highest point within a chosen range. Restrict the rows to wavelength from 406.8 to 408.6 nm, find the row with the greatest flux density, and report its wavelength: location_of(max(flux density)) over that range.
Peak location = 408.50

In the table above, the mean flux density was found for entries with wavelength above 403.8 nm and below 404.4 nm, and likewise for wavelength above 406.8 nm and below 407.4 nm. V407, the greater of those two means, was 11.9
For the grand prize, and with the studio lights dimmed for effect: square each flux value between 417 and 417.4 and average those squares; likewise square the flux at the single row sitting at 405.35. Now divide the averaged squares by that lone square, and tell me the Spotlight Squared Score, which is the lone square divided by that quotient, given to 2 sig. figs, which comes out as 98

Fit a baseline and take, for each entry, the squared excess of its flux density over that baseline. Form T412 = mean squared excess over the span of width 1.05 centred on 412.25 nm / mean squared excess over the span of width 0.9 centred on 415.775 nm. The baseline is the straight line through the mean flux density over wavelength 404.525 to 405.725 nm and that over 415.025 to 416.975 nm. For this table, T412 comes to 1.6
